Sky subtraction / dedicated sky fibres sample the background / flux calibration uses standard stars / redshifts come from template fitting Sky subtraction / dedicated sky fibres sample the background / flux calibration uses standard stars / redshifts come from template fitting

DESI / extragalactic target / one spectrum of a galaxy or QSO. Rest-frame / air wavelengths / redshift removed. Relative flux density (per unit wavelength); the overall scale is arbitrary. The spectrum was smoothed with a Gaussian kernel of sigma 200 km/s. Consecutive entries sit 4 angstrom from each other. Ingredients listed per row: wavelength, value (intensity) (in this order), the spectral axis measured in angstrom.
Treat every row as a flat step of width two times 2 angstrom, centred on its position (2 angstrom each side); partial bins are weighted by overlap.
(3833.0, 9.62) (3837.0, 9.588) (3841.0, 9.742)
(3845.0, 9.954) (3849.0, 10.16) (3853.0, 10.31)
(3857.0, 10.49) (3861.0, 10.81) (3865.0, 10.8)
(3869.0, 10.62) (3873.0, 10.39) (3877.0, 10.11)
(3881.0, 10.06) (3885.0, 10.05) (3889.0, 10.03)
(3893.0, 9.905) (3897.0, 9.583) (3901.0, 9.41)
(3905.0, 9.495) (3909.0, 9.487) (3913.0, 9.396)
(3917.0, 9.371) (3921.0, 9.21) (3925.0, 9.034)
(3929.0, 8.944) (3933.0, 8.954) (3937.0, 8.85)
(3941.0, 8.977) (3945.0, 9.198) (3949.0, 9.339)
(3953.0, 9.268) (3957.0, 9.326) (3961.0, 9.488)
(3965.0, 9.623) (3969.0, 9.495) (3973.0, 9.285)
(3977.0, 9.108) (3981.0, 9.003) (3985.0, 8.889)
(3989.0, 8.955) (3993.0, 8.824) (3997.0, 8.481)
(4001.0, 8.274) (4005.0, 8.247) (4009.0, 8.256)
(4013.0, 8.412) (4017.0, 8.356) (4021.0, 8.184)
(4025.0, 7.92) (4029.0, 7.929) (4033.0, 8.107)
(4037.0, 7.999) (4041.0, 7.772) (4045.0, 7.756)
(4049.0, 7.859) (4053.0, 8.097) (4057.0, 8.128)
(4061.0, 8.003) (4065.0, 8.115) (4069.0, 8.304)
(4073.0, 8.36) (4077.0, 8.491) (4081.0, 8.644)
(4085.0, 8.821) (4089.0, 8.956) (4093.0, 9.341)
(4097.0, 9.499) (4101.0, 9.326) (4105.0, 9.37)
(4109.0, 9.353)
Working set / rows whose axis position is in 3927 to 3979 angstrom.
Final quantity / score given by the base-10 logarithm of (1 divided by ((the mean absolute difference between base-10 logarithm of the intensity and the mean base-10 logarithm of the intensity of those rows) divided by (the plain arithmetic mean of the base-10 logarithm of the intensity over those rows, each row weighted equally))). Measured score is 2.01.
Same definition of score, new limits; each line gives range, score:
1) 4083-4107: 1.96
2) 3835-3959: 1.66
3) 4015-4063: 2.08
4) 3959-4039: 1.58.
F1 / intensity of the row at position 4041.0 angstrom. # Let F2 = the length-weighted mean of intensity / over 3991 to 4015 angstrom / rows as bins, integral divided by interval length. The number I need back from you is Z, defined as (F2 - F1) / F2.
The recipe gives 0.08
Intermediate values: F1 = 7.772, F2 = 8.4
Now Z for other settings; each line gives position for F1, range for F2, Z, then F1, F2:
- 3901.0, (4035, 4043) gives -0.19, 9.41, 7.9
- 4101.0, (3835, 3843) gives 0.04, 9.326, 9.7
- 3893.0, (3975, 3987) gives -0.10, 9.905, 9.0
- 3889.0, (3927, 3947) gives -0.12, 10.03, 9.0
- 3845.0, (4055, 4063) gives -0.23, 9.954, 8.1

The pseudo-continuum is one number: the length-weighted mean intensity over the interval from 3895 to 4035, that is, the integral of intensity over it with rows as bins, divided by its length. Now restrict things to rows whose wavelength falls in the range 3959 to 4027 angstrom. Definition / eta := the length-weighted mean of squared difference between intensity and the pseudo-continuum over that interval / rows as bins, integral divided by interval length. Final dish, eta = 0.3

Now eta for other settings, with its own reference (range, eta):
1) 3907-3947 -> 0.1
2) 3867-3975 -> 0.5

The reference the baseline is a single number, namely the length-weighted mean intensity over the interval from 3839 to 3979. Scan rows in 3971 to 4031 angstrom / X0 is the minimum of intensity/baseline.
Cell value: 0.82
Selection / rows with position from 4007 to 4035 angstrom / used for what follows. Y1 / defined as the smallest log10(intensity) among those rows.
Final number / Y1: 0.899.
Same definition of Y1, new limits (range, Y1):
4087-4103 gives 0.952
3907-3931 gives 0.952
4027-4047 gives 0.890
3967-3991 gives 0.949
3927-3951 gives 0.947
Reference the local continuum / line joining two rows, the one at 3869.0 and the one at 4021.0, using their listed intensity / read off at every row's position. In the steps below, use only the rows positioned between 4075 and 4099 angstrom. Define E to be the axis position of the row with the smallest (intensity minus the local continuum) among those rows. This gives 4077.0 angstrom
